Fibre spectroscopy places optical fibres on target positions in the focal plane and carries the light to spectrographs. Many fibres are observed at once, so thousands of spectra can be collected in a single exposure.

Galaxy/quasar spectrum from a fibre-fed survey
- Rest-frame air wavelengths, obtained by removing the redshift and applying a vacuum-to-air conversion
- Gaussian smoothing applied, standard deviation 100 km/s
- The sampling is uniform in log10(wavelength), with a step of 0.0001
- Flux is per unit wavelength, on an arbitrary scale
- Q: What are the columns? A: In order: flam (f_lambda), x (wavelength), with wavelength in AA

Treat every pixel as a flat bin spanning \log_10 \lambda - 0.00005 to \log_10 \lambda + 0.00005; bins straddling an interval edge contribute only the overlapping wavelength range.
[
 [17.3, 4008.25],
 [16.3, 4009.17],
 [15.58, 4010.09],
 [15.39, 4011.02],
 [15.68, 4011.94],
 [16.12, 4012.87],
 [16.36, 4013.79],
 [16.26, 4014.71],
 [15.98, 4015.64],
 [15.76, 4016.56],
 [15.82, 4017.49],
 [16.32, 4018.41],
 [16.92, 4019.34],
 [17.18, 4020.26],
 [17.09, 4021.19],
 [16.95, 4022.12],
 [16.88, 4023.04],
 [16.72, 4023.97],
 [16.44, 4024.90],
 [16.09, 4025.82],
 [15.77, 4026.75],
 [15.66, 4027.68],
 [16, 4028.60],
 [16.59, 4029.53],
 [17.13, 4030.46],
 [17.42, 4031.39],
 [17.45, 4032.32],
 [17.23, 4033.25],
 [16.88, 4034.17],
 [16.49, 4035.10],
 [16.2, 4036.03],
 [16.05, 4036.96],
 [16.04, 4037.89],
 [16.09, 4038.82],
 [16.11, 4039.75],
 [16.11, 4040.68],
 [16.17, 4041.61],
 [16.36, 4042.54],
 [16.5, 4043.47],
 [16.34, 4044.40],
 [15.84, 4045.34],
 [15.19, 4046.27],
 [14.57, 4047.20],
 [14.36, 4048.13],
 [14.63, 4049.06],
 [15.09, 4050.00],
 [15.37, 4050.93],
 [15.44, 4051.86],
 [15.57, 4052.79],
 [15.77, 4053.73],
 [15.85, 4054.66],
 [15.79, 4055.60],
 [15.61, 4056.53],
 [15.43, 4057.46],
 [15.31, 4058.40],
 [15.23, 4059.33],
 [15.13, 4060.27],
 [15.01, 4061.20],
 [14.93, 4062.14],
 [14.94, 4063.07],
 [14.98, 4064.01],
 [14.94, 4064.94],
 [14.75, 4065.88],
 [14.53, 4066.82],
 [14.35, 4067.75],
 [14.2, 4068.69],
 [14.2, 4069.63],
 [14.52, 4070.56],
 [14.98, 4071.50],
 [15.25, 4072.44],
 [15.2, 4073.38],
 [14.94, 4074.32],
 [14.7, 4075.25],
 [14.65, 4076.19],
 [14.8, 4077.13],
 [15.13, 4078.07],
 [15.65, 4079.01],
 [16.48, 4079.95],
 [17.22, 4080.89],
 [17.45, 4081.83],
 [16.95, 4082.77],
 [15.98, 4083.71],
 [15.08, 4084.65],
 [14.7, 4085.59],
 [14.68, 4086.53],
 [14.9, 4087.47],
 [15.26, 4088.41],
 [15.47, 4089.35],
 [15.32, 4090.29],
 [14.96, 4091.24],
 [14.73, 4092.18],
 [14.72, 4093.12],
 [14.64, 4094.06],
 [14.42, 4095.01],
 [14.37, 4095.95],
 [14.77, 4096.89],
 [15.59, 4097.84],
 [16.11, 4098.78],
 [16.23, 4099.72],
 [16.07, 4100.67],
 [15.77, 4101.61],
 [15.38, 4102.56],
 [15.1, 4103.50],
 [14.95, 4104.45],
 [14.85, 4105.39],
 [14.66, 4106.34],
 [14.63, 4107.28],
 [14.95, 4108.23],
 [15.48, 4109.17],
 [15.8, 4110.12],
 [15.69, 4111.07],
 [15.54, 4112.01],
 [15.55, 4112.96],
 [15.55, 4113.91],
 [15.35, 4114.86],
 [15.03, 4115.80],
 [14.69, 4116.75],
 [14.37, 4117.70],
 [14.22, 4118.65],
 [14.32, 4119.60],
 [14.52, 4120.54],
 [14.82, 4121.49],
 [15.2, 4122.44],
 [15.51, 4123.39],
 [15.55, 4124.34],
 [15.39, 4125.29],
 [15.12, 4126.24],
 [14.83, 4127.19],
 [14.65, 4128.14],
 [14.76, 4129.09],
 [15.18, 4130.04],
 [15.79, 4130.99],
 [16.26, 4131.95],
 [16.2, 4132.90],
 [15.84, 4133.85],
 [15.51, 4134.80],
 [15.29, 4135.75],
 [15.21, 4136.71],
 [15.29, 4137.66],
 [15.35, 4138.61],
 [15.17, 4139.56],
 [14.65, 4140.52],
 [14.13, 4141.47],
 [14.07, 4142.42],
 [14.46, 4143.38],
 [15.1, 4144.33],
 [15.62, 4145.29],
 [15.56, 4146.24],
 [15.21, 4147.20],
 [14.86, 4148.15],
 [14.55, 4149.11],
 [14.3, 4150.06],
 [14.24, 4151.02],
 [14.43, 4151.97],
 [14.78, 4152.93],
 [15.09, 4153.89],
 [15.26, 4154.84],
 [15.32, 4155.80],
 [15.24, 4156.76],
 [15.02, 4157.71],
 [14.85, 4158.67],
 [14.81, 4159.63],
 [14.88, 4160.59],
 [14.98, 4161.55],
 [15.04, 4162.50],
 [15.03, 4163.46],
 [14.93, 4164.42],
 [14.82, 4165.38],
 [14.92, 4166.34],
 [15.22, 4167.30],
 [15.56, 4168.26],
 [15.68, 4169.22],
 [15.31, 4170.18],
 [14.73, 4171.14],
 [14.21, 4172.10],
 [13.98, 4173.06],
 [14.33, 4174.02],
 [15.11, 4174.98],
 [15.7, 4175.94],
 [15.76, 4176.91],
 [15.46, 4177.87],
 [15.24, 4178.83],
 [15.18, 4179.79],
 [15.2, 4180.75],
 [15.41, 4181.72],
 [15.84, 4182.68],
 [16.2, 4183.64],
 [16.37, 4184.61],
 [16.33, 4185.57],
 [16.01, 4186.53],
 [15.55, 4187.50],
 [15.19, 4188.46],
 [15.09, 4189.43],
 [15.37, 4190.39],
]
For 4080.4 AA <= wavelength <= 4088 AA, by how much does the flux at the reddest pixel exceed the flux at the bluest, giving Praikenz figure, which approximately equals -2.32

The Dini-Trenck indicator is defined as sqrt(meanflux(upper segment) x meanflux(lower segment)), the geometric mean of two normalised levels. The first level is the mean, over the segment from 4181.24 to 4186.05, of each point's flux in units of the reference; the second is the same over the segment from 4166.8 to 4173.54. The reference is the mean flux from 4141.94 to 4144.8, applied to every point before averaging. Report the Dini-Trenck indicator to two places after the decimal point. 1.06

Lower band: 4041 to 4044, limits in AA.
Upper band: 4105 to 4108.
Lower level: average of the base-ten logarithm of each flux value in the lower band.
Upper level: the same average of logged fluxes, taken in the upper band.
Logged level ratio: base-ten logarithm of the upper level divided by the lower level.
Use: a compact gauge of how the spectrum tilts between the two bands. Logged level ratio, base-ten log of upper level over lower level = -0.017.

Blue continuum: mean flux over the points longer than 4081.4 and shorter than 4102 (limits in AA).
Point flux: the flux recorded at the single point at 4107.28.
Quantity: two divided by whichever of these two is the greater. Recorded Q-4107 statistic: 0.130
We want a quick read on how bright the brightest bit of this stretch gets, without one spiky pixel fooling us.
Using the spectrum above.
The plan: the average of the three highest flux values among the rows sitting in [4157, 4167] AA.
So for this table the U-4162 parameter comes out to 15.0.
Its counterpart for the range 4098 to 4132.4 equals 16.2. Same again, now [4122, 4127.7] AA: 15.5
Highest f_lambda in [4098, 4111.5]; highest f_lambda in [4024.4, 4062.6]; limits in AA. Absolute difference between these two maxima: 1.2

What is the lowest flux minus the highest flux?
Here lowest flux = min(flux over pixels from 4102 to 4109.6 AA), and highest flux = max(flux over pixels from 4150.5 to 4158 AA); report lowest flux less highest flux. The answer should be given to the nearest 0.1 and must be -0.7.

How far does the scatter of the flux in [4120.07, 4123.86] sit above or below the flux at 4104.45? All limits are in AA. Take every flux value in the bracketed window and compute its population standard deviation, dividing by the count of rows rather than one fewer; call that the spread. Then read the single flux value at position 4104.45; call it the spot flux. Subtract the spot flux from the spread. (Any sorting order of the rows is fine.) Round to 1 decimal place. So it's -14.6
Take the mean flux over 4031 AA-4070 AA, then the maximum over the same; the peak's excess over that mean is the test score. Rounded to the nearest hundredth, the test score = 1.87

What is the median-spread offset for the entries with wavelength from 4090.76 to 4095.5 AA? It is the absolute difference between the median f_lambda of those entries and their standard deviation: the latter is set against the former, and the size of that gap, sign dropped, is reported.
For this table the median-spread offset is 14.5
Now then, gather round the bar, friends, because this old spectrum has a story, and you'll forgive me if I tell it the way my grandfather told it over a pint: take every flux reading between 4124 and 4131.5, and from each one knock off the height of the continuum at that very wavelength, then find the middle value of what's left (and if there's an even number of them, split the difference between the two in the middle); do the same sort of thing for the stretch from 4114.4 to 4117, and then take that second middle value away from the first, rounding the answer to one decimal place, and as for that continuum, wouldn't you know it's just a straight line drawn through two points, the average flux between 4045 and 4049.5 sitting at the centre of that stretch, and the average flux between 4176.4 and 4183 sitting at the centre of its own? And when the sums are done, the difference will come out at 0.1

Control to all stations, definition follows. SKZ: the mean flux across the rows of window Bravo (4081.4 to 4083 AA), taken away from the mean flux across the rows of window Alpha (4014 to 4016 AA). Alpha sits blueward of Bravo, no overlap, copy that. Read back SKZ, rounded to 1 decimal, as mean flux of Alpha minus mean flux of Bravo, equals -1.1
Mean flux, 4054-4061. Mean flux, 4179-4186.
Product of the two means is 244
